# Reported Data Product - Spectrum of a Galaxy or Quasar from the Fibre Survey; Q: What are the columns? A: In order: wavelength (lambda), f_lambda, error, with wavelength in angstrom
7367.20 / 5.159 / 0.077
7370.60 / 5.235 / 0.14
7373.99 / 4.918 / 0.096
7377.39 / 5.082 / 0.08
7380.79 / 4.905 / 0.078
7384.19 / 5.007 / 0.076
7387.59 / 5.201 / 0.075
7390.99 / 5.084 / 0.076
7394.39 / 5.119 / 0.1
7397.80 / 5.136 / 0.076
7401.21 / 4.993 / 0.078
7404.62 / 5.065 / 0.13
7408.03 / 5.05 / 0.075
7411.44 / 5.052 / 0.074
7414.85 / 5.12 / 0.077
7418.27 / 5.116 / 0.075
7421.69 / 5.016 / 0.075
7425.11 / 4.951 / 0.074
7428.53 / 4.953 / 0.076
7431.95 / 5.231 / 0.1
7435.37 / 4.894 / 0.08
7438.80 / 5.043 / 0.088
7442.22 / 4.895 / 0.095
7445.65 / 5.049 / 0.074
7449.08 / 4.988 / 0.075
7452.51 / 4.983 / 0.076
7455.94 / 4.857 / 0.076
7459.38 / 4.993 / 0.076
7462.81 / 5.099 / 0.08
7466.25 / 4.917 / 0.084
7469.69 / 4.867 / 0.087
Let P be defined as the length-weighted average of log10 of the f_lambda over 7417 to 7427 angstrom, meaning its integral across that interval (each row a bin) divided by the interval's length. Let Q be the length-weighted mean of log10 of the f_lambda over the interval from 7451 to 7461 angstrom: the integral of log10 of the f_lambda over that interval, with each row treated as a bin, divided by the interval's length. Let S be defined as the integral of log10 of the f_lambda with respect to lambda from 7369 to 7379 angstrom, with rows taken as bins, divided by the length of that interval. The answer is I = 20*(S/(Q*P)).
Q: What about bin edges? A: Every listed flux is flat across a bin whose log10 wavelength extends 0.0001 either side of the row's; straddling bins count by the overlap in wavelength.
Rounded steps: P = 0.701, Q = 0.6938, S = 0.706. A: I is 29.0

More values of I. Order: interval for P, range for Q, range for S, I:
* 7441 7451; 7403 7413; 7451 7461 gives 28.3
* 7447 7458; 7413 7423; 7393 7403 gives 28.8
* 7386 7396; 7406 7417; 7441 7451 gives 27.8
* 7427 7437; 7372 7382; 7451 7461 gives 28.4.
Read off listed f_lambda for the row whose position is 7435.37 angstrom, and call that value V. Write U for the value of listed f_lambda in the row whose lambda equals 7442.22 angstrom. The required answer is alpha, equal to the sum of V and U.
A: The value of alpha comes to 9.8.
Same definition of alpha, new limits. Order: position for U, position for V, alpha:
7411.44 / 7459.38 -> 10.0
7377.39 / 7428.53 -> 10.0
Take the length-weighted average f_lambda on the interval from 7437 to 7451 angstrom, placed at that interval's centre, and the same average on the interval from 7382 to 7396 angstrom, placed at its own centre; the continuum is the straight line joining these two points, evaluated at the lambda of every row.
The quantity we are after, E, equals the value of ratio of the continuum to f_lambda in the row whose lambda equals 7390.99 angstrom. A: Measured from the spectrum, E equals 1.00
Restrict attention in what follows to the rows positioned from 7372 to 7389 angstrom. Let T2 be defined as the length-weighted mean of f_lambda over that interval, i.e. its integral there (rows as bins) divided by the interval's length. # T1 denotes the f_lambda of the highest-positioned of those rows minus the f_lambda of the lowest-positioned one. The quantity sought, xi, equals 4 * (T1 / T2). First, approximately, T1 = 0.28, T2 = 5.02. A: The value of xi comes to 0.23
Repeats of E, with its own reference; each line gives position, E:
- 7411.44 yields 1.00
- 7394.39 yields 0.99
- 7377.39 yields 1.01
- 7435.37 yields 1.02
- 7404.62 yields 1.00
